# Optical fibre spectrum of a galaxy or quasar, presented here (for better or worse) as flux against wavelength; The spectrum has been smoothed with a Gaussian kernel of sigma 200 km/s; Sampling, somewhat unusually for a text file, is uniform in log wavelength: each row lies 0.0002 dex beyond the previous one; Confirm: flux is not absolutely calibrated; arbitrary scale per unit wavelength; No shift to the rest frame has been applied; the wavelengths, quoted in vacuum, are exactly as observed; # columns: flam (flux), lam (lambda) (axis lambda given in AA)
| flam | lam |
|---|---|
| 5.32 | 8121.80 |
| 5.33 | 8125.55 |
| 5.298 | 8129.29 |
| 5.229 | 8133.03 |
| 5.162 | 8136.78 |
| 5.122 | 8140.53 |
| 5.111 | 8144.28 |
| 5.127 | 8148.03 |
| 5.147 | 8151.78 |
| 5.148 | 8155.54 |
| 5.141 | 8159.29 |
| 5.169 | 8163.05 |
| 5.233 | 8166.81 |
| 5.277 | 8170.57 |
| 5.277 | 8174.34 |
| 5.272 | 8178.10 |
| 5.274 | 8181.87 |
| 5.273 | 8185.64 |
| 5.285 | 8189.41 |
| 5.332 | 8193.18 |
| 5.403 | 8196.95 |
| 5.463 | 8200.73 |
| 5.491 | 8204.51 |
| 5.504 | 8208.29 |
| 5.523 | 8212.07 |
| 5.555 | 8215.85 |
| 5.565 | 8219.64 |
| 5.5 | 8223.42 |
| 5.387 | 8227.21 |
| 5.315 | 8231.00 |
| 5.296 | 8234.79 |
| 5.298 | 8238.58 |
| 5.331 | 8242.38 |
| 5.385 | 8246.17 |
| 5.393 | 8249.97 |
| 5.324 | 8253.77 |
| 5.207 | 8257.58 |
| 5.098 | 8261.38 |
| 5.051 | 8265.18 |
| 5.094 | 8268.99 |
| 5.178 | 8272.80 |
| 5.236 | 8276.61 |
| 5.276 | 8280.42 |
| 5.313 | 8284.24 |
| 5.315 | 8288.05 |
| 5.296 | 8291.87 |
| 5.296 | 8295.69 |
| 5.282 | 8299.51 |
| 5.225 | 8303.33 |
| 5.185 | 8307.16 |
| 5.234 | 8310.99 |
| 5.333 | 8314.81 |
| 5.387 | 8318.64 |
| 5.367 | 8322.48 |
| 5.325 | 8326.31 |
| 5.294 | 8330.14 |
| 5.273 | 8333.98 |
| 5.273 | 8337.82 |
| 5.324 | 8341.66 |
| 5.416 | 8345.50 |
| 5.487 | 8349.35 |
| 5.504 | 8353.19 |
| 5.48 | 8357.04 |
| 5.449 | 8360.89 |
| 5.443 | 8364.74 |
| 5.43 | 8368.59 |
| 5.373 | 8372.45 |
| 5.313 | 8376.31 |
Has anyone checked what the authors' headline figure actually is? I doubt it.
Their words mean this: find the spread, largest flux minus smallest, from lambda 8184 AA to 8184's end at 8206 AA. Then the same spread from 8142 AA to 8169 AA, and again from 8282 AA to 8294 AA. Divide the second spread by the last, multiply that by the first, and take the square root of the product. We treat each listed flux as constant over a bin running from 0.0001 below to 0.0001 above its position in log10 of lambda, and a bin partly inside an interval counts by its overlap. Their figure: 1.2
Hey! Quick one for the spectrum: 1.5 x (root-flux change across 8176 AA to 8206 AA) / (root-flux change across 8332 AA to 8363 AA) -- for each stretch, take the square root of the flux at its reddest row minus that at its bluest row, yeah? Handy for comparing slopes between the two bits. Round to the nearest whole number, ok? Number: 2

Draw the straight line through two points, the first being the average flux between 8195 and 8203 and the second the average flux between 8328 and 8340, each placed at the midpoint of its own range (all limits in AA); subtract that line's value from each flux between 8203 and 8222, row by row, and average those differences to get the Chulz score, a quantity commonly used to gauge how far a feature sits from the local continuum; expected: 0.1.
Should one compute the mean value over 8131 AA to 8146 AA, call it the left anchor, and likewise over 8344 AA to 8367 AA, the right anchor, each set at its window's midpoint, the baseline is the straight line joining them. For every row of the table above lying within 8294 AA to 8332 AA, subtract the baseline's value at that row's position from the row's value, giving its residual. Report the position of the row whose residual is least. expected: 8307.16 AA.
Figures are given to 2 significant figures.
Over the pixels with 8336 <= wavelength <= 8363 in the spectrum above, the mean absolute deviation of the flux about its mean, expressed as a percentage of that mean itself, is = 1.3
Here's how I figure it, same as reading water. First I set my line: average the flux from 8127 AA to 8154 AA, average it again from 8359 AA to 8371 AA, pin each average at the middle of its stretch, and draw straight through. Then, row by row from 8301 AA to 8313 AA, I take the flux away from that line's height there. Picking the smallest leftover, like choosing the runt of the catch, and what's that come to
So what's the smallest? 0.14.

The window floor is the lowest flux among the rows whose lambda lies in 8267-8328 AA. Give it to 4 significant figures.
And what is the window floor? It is 5.094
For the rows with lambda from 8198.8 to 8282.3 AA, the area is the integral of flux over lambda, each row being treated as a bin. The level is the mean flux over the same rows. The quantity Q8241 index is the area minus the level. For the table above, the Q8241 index 440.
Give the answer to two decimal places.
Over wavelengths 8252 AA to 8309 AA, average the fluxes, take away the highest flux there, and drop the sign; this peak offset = 0.10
